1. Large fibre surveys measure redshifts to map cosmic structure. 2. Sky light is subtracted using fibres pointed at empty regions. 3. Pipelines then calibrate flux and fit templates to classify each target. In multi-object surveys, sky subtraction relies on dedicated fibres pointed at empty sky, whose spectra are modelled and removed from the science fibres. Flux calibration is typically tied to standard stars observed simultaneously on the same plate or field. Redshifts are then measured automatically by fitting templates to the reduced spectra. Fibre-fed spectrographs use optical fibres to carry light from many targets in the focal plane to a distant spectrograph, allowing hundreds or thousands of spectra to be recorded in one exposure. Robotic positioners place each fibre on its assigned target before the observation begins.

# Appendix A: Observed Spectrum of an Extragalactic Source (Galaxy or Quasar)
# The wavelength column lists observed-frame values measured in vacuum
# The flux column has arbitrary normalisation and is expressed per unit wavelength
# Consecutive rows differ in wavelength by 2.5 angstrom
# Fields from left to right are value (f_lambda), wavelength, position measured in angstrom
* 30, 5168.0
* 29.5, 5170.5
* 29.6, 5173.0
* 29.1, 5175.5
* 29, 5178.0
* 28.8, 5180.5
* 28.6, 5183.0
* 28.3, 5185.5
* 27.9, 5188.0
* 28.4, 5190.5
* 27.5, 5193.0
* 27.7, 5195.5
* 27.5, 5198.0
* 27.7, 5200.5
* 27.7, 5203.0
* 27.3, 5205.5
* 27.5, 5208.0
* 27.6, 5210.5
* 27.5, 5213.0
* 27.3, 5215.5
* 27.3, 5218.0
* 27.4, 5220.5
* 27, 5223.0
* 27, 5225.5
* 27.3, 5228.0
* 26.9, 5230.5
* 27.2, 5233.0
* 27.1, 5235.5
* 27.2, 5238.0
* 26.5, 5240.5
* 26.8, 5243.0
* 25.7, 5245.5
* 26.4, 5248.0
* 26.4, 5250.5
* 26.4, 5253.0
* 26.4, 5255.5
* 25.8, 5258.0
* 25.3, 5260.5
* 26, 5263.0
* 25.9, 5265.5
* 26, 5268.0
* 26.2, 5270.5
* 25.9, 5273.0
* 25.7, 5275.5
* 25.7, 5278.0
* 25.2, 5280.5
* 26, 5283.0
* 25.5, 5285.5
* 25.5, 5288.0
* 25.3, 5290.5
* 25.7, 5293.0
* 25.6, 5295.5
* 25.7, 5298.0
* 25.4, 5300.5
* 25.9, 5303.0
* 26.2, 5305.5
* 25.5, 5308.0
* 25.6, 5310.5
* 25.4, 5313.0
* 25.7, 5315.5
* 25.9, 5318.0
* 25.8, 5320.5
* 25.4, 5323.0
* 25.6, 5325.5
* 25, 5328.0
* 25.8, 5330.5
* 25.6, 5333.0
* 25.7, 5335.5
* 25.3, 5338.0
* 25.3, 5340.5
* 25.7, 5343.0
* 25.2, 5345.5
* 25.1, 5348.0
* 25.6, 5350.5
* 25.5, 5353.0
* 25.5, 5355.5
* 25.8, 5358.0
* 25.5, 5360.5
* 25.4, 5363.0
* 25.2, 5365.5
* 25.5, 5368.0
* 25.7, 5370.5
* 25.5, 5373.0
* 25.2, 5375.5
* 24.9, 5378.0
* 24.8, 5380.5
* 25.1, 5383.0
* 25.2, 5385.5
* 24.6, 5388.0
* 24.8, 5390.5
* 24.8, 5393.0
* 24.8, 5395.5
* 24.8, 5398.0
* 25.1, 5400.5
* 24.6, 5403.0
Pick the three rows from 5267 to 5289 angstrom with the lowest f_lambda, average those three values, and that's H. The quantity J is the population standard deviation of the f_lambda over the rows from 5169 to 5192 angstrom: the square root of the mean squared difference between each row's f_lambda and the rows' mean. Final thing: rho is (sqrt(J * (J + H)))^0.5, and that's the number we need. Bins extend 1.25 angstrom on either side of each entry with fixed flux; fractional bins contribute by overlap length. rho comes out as 1.9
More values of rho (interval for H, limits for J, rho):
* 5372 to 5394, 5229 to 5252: 1.8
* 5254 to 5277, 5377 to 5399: 1.4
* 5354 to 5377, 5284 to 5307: 1.6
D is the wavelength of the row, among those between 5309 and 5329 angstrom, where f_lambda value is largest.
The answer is 5318.0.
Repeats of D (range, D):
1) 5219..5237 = 5220.5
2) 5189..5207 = 5190.5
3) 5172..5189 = 5173.0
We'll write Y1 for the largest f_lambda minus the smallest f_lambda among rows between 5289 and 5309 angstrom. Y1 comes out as 0.90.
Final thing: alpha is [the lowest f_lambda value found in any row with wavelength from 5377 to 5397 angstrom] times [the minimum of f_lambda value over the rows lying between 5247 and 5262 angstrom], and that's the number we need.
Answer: 622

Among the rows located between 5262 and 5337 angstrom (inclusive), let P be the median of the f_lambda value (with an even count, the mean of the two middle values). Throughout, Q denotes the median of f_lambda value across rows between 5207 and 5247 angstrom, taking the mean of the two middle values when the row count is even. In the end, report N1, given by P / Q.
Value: 0.94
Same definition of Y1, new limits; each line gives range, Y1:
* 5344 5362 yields 0.70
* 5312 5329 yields 0.90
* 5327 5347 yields 0.80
